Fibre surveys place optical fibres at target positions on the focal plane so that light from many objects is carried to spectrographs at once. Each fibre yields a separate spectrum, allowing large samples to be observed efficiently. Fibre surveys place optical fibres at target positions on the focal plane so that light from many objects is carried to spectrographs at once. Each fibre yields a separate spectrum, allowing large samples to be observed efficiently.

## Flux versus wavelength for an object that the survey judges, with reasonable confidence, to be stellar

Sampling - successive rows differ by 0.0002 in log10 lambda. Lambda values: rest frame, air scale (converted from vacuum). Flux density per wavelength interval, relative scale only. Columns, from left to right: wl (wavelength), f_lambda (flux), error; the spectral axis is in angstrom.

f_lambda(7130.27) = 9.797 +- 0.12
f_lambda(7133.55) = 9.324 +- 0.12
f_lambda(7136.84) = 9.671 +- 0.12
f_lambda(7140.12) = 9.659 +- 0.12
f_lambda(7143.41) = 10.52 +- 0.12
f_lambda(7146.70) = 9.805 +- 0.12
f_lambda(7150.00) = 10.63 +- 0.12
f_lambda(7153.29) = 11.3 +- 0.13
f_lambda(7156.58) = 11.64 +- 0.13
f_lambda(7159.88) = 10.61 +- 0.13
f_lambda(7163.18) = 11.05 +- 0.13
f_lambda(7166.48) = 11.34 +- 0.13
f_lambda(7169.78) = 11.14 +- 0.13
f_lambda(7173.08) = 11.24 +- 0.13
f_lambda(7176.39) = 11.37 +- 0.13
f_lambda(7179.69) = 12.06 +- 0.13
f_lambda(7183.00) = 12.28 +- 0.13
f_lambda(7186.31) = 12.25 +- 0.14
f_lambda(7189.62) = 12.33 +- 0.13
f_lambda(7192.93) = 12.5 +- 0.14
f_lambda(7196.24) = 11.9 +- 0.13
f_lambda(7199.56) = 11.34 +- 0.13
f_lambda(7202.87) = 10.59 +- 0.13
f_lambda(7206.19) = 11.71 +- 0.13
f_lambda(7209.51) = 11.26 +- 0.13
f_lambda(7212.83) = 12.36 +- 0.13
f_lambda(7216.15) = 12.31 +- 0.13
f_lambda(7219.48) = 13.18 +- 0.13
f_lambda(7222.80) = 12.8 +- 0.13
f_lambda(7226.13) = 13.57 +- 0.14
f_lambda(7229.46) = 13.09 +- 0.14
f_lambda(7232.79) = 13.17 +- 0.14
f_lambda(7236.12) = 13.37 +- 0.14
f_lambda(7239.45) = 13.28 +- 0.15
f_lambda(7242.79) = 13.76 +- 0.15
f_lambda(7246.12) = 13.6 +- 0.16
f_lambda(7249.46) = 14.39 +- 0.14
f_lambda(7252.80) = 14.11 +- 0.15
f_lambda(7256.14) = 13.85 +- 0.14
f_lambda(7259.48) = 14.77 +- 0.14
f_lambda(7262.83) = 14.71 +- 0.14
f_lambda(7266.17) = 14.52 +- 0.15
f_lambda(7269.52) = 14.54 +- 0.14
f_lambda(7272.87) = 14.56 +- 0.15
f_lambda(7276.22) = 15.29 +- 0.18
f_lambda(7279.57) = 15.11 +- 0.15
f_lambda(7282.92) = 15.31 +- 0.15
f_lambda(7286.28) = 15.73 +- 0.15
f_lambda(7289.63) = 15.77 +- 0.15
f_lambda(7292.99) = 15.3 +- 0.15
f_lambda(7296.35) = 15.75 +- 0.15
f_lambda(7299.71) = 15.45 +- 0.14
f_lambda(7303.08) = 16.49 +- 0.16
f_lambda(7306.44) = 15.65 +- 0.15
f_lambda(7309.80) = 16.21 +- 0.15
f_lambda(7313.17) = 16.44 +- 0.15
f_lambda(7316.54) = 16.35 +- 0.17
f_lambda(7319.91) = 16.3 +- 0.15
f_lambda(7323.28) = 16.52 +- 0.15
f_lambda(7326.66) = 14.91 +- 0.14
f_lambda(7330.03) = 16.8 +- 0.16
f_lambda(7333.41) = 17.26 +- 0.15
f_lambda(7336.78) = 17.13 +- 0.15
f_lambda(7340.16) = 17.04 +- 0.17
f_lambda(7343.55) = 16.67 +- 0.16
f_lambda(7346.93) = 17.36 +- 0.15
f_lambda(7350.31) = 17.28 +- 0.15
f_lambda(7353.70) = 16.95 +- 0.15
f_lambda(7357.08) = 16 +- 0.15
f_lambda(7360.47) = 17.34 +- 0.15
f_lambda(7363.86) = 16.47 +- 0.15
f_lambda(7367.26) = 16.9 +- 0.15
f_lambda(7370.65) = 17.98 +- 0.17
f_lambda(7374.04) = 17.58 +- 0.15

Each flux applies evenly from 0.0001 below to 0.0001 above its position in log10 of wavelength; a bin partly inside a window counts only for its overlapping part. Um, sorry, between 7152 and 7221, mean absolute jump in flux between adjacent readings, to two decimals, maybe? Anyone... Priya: 0.46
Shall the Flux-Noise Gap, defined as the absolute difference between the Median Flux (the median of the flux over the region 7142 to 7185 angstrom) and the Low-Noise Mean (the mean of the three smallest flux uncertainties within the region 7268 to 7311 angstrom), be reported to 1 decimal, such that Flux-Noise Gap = 11.1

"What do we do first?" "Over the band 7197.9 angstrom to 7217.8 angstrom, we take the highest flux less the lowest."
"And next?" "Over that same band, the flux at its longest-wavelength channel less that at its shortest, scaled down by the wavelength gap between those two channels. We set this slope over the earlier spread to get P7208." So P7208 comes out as 0.033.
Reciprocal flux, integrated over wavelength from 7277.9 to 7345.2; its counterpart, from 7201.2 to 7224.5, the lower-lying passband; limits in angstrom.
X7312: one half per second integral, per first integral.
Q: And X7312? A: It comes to 0.061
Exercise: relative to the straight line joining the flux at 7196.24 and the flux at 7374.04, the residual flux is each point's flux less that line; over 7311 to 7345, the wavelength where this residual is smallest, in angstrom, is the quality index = 7326.66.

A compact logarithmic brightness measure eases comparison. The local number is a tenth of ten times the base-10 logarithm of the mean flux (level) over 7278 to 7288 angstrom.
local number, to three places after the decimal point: 1.187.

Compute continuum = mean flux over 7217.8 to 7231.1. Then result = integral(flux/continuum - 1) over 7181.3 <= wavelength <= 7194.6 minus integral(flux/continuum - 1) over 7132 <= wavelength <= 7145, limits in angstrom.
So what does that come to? 2.5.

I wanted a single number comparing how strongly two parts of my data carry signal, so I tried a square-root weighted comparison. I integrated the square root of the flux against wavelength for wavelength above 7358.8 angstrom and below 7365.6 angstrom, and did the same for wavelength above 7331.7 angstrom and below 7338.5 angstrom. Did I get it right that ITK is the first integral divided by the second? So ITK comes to 1.0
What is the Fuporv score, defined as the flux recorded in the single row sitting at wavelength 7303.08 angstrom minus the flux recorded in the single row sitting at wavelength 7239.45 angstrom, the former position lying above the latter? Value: 3.2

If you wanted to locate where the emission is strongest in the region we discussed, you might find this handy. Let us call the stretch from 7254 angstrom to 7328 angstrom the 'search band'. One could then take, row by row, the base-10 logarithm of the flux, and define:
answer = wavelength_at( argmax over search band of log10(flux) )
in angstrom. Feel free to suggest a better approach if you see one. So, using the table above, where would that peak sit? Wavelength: 7323.28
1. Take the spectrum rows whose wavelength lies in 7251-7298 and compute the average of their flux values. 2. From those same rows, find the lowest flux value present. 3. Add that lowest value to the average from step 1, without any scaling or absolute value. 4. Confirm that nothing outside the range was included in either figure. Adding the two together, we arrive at 29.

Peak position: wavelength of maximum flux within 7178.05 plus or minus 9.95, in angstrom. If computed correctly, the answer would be 7183.00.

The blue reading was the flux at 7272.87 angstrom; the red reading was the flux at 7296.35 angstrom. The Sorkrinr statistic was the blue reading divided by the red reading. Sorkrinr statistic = 0.92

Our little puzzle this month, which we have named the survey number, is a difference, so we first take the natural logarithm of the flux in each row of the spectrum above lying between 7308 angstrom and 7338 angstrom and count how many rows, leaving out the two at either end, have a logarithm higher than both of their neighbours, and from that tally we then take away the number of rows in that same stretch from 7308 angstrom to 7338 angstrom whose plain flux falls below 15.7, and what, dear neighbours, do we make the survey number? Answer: 2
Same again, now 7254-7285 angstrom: -7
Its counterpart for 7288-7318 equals 0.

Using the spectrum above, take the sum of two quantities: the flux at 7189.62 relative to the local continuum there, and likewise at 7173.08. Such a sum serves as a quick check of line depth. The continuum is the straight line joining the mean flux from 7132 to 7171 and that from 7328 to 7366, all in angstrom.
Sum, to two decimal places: 2.04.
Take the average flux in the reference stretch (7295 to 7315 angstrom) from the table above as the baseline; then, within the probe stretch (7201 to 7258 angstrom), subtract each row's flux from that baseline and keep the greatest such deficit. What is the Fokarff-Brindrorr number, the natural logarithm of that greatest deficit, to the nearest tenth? 1.7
